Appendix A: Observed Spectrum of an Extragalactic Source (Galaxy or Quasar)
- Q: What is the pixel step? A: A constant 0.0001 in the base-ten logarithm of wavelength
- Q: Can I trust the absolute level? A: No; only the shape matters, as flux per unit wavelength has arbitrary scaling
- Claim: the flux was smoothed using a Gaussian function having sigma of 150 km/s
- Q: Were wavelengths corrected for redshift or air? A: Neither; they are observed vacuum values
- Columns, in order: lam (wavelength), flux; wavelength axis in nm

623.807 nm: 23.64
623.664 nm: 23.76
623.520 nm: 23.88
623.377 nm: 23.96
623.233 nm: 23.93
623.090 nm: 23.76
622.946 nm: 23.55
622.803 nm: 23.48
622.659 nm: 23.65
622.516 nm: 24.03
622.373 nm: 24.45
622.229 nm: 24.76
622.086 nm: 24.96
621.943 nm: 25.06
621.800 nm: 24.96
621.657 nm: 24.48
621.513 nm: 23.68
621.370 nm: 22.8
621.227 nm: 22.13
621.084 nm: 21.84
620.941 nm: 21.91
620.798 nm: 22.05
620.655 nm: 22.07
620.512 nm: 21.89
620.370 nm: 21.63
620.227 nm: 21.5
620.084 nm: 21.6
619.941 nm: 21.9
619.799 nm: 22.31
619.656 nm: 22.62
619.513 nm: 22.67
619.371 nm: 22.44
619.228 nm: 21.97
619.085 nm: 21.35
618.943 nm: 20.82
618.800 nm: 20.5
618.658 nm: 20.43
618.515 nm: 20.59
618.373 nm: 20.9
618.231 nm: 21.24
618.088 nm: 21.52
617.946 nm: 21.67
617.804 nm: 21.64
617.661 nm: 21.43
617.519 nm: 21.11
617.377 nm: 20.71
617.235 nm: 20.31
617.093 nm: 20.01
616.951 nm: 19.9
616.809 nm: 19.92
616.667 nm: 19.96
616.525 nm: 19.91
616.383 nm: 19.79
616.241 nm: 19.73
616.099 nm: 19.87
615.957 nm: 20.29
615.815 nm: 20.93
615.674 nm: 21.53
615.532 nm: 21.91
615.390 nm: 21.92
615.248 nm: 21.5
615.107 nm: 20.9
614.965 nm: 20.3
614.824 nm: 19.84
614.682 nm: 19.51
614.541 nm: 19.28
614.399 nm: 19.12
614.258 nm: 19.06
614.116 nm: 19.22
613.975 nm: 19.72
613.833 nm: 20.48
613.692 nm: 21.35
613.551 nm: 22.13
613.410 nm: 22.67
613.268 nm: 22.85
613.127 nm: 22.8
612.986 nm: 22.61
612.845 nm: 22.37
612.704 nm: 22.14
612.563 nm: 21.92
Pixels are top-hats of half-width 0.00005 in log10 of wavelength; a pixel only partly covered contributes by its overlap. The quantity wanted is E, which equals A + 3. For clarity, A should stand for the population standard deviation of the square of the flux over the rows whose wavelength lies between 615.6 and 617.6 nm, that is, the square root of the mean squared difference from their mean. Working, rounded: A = 22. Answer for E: 25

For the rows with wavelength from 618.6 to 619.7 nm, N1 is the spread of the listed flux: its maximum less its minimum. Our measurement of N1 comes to 2.2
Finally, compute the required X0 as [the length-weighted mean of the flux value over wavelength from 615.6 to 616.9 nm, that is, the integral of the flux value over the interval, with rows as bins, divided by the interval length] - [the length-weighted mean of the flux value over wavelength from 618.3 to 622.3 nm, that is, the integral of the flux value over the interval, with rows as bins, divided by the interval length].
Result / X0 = -2.1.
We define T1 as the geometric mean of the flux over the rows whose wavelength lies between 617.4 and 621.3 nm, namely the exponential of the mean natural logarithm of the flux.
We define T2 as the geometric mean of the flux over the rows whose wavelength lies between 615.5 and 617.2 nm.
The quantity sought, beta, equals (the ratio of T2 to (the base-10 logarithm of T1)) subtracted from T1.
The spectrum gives 6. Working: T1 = 21.6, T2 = 20.3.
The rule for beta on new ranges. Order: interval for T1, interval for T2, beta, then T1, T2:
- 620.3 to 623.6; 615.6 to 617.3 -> 9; 23.4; 20.2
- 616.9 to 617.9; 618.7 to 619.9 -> 4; 20.7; 21.8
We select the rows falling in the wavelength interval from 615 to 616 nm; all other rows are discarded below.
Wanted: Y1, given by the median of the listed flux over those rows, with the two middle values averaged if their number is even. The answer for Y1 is 21.5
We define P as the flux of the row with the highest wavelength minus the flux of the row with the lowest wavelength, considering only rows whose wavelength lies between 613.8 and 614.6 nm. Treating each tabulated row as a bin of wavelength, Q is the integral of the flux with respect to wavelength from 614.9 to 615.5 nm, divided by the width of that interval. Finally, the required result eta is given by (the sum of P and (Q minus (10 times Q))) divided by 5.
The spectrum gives -38.4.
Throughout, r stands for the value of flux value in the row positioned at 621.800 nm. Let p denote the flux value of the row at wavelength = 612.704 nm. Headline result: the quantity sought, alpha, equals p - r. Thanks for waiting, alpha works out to -2.8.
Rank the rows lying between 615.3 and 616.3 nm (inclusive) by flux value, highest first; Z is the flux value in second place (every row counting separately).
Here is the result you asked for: 21.91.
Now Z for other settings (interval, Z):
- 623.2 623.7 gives 23.93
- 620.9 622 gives 24.96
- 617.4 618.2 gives 21.64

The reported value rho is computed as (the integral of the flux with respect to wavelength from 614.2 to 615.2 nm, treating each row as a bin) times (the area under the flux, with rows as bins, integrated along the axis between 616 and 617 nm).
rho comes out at 393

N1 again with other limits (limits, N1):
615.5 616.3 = 2.2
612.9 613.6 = 0.7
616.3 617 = 0.2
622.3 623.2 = 1.0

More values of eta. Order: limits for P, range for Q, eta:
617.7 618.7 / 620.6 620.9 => -39.9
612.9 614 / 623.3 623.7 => -43.5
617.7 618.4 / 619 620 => -40.1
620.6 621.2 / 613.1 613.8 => -40.1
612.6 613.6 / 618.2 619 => -37.3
